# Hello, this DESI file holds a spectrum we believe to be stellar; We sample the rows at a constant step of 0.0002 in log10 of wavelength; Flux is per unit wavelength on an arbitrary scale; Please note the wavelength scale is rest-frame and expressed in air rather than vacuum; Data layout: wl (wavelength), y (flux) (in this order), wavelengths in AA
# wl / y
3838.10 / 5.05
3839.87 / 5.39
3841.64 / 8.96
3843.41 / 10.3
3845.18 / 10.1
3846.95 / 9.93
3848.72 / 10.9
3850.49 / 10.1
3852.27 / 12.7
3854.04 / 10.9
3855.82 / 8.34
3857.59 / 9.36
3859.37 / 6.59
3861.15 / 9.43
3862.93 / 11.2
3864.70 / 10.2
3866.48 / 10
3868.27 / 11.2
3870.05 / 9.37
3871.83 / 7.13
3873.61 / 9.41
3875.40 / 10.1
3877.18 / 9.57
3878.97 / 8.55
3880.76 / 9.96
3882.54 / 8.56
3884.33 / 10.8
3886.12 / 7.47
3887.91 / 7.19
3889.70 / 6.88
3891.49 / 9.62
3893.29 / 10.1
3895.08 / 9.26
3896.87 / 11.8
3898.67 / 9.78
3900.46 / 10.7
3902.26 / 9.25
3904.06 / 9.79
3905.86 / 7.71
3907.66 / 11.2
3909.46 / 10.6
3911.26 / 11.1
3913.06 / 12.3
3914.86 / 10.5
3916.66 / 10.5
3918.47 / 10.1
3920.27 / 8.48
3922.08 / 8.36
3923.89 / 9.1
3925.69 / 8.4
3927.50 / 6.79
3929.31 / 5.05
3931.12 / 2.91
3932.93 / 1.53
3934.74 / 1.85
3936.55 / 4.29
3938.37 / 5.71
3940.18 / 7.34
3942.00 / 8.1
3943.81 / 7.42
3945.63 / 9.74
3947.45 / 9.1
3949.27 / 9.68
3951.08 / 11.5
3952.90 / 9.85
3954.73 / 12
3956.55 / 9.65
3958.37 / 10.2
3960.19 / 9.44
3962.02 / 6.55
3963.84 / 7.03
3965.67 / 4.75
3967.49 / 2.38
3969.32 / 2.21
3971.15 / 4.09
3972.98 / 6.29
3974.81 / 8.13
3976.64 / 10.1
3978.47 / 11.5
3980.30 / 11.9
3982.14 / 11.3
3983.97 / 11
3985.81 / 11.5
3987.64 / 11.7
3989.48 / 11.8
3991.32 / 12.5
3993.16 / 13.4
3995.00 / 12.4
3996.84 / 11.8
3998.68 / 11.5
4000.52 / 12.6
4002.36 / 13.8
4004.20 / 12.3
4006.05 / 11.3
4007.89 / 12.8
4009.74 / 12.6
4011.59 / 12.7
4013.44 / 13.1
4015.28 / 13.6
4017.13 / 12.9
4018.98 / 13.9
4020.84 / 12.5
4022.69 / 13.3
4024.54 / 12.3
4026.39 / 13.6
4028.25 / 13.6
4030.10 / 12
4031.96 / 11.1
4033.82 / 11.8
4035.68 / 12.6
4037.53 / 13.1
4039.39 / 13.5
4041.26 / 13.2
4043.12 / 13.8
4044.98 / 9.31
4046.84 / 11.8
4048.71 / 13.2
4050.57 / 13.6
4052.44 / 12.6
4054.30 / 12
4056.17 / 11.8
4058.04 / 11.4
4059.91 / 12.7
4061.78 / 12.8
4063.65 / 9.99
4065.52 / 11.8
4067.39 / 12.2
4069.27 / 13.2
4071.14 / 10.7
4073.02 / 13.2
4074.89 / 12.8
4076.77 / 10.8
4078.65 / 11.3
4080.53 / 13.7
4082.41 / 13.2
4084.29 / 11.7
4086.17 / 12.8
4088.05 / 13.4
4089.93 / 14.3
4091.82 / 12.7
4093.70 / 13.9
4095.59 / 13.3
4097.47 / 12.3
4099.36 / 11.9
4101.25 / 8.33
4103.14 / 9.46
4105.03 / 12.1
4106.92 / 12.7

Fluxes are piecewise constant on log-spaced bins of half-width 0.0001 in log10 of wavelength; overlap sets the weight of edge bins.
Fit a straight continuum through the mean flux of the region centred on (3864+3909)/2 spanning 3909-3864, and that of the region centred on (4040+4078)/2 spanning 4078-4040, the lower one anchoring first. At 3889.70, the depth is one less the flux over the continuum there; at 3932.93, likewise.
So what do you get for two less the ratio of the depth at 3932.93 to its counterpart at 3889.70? -1.10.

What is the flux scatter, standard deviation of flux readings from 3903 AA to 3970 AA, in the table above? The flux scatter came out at 3.0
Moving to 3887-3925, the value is 1.4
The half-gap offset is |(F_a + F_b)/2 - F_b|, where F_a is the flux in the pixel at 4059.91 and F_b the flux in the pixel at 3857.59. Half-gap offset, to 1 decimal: 1.7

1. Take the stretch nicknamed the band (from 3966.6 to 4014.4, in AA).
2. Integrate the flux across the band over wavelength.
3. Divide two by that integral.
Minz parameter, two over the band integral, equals 0.0039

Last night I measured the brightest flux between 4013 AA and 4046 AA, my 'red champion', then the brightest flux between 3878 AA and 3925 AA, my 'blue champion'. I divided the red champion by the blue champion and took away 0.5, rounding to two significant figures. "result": 0.63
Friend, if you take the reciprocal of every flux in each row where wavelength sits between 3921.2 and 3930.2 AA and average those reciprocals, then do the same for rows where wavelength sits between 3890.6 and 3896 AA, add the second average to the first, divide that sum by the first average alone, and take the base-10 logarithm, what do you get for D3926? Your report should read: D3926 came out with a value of 0.242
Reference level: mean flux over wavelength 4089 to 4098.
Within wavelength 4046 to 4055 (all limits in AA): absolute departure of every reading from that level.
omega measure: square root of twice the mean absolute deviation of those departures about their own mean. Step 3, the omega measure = 1.0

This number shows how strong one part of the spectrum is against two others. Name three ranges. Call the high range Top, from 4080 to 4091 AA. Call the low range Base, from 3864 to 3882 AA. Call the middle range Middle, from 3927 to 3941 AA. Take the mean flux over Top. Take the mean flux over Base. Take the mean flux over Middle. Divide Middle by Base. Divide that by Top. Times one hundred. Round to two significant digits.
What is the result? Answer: 3.5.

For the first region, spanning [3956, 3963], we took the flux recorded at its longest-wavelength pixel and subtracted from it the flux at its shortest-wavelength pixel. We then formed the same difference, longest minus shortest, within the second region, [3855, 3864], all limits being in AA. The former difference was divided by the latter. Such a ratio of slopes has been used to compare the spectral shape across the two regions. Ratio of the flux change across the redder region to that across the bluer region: -1.08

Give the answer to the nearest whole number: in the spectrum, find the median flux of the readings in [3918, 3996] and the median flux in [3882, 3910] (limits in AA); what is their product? 88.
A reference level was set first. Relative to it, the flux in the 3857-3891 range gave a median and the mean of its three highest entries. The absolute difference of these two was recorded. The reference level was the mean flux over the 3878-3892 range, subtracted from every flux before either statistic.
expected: 1.7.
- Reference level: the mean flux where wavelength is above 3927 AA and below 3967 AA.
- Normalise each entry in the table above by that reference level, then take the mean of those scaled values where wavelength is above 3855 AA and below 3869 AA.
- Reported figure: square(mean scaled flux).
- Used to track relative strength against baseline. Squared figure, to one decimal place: 1.7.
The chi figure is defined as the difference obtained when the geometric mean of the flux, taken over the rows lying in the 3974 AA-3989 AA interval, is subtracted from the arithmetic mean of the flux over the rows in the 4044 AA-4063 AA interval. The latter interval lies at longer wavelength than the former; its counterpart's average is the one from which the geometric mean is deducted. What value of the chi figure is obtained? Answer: 1.3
